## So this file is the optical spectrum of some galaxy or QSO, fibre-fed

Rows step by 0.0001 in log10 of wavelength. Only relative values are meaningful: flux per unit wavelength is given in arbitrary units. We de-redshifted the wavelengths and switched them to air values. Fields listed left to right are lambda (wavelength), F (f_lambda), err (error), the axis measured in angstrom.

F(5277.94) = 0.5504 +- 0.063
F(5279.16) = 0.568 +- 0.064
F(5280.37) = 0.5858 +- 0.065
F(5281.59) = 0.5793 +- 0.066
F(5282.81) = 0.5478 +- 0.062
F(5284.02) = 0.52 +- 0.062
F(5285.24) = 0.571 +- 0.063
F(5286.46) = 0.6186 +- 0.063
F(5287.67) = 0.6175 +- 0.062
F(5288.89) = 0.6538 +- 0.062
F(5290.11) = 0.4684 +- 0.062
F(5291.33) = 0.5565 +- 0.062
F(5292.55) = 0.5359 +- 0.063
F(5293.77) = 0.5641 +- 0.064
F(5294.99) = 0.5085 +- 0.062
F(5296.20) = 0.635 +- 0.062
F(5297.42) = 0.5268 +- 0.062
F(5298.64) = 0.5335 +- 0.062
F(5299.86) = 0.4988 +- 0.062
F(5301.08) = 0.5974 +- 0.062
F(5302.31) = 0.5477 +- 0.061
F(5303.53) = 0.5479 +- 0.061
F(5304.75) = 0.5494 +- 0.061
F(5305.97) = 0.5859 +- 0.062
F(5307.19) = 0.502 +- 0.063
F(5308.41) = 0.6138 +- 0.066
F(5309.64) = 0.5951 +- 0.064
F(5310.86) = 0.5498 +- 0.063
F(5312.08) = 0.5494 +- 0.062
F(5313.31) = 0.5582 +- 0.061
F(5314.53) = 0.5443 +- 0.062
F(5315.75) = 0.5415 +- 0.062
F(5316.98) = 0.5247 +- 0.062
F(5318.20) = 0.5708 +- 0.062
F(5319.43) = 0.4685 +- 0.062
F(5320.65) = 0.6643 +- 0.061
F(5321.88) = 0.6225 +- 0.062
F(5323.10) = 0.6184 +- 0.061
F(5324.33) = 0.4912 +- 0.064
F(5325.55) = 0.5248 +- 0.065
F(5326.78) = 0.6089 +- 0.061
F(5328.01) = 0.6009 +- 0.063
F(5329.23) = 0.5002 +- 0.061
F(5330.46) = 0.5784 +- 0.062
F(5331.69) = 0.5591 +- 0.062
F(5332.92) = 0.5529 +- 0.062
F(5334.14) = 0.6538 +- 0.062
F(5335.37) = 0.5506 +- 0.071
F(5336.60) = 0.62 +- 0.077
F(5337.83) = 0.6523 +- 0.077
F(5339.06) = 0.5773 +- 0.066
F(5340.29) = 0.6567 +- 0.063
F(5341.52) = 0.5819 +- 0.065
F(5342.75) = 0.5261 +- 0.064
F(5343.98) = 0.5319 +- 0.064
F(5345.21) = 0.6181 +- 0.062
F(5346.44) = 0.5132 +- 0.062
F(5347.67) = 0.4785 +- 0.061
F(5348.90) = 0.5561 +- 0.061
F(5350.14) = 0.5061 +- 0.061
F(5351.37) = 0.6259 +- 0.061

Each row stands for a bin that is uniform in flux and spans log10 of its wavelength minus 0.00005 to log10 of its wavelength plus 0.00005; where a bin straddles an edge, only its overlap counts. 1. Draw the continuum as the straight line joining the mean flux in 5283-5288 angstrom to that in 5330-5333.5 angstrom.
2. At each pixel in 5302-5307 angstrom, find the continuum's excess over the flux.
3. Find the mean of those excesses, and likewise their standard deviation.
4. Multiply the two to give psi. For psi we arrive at 0.0003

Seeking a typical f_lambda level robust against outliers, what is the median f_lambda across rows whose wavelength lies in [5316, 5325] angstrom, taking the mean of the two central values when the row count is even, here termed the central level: 0.571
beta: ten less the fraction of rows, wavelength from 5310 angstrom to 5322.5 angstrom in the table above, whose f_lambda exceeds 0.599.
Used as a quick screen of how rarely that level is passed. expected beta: 9.80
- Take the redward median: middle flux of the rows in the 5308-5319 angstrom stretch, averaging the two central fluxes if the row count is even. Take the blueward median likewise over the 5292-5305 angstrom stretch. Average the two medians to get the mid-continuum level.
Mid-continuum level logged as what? 0.549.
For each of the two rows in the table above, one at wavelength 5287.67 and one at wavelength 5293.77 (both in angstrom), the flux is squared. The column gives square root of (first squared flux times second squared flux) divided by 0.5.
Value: 0.697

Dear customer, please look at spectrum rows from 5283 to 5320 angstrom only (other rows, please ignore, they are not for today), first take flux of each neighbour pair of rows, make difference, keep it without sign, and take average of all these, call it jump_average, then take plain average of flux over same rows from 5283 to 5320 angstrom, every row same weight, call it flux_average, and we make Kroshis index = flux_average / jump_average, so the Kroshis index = 11.3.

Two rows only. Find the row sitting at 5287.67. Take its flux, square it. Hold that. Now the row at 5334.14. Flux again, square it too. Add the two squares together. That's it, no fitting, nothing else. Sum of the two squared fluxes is 0.809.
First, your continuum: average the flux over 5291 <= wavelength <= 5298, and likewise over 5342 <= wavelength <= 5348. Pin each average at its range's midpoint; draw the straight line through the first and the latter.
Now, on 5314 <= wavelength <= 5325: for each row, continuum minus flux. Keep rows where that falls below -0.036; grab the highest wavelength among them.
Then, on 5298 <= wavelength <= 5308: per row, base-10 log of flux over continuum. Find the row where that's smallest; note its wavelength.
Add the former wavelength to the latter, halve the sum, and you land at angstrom 5311.5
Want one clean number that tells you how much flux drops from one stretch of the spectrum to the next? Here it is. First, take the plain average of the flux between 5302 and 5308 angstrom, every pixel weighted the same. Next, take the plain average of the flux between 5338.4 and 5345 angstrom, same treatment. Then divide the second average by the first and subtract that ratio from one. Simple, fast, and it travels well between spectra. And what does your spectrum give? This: -0.052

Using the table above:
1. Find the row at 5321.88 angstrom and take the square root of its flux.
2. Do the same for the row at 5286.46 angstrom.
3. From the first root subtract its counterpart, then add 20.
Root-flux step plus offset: 20.0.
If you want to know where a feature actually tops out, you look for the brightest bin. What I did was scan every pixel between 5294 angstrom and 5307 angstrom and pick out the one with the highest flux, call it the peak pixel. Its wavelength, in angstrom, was 5296.20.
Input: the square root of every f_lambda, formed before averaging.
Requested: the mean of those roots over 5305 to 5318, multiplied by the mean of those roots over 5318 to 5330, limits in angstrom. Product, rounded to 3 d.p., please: 0.561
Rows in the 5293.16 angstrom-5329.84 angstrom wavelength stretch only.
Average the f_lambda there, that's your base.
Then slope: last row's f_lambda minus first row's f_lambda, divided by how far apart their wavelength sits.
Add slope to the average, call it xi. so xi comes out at 0.556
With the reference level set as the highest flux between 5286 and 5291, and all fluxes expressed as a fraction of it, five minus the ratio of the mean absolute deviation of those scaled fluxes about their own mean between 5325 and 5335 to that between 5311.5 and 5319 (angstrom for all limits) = 1.6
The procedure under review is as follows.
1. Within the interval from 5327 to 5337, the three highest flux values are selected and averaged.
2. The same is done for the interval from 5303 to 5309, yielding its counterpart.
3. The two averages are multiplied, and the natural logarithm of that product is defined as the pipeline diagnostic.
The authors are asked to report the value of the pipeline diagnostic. -1.01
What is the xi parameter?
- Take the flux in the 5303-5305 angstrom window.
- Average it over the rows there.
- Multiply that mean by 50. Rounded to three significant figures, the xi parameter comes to 27.4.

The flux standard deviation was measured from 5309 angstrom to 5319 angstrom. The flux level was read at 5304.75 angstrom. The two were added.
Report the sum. 0.57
